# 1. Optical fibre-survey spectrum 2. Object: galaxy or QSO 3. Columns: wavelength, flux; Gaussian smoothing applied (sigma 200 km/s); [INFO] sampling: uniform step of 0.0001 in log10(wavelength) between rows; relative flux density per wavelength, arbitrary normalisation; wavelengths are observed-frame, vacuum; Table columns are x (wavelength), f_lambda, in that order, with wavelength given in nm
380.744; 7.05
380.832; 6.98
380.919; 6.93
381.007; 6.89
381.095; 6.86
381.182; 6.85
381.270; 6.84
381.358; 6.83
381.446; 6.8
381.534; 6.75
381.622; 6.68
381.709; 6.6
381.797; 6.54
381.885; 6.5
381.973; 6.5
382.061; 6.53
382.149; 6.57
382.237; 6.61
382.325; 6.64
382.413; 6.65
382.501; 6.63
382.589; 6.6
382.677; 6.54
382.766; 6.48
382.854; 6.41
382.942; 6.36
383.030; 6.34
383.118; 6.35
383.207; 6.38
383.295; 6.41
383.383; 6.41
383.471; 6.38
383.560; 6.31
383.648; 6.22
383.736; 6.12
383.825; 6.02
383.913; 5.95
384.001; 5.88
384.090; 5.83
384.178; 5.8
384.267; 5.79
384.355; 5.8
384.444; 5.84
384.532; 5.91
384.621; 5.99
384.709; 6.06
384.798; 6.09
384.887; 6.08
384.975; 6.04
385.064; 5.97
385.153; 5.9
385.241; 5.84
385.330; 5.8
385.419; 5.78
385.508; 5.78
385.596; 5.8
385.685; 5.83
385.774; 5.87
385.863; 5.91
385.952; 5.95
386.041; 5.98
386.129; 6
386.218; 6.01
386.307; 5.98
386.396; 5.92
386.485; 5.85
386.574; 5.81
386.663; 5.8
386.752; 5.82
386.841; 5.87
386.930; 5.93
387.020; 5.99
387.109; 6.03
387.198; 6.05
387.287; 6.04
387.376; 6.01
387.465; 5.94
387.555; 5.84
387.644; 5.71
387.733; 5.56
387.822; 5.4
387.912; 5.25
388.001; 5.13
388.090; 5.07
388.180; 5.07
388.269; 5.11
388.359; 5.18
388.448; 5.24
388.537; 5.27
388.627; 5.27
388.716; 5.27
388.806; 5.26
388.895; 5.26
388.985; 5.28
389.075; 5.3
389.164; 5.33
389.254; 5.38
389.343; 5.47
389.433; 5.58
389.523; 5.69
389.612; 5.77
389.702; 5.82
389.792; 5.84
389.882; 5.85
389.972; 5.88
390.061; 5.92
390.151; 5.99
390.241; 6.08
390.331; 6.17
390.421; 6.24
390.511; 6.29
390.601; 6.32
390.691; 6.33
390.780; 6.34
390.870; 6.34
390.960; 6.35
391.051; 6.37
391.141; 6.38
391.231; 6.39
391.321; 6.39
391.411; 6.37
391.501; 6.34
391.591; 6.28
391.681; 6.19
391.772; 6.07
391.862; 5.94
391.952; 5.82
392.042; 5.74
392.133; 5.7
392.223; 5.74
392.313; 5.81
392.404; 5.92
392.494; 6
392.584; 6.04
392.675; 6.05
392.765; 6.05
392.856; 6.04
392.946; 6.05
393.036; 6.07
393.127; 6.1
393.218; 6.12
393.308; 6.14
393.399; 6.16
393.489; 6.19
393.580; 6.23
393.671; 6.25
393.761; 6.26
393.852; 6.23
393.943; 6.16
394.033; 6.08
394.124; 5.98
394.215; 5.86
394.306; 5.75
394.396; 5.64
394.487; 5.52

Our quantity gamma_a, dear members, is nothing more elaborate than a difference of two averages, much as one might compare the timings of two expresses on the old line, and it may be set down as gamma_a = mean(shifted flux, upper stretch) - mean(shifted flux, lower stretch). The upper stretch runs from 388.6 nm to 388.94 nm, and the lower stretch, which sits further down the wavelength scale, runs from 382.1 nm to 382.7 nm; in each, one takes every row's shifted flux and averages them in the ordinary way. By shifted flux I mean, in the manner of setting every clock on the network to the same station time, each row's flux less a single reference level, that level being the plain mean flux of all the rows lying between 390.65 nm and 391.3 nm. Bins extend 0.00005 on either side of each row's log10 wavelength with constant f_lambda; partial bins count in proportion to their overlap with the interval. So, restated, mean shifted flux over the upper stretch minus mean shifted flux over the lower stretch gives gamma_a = -1.3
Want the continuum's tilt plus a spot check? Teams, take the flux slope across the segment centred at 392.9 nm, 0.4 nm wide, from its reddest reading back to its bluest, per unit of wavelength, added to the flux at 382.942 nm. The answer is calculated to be 6.4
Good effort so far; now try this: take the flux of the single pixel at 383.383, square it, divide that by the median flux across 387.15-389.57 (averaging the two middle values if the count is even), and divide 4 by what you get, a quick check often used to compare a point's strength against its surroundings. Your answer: 0.52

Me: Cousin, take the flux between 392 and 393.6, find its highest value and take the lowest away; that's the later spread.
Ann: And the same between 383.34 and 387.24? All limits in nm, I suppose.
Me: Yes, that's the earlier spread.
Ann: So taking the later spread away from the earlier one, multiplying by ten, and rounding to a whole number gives 1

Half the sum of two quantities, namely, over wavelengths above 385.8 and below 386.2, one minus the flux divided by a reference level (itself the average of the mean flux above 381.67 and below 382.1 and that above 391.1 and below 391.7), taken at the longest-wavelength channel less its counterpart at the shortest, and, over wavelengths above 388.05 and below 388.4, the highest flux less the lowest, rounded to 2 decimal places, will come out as 0.05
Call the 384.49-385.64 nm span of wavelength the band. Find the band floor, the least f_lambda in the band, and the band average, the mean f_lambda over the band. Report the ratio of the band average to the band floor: 1.03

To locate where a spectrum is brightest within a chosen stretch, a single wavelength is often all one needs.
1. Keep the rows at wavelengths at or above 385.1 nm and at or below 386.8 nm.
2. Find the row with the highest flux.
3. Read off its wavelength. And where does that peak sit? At 386.218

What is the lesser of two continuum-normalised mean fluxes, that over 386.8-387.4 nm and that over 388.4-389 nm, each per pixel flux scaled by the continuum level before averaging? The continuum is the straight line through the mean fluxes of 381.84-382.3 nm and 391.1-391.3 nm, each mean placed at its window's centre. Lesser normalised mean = 0.819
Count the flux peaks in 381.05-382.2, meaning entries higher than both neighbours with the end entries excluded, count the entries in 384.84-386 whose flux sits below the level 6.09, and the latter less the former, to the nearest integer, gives 13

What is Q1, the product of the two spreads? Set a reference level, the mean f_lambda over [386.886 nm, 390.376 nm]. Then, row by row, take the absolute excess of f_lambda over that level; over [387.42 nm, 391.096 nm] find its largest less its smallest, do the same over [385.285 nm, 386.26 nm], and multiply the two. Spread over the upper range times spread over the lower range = 0.17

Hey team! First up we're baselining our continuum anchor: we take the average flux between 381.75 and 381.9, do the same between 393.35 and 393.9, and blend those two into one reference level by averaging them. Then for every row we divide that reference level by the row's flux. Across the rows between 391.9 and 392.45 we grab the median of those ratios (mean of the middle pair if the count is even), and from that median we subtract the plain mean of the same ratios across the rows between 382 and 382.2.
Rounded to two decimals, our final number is 0.13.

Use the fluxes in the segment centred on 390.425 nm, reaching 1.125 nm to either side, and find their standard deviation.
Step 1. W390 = 0.29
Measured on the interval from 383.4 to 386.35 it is 0.15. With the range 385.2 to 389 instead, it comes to 0.33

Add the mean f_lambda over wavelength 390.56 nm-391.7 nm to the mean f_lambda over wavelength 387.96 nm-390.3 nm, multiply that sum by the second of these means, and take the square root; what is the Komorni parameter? 8.0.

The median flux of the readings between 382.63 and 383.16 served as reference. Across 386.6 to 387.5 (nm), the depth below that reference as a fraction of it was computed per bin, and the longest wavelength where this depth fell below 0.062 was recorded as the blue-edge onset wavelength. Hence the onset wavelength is 387.376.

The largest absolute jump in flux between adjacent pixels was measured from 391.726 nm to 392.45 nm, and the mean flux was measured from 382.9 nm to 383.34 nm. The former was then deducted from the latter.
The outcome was 6.24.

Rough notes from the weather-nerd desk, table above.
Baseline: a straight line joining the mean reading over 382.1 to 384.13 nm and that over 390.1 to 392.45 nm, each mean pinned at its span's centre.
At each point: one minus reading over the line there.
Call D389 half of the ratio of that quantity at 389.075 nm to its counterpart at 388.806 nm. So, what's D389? 0.48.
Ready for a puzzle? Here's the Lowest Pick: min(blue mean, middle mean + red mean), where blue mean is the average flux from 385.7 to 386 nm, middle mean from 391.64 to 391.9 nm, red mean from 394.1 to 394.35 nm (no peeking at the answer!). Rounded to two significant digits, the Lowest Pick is 5.9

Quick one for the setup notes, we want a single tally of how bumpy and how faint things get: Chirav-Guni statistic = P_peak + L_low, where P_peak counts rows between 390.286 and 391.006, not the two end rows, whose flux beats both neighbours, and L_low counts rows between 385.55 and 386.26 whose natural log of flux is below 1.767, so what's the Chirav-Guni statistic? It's 2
